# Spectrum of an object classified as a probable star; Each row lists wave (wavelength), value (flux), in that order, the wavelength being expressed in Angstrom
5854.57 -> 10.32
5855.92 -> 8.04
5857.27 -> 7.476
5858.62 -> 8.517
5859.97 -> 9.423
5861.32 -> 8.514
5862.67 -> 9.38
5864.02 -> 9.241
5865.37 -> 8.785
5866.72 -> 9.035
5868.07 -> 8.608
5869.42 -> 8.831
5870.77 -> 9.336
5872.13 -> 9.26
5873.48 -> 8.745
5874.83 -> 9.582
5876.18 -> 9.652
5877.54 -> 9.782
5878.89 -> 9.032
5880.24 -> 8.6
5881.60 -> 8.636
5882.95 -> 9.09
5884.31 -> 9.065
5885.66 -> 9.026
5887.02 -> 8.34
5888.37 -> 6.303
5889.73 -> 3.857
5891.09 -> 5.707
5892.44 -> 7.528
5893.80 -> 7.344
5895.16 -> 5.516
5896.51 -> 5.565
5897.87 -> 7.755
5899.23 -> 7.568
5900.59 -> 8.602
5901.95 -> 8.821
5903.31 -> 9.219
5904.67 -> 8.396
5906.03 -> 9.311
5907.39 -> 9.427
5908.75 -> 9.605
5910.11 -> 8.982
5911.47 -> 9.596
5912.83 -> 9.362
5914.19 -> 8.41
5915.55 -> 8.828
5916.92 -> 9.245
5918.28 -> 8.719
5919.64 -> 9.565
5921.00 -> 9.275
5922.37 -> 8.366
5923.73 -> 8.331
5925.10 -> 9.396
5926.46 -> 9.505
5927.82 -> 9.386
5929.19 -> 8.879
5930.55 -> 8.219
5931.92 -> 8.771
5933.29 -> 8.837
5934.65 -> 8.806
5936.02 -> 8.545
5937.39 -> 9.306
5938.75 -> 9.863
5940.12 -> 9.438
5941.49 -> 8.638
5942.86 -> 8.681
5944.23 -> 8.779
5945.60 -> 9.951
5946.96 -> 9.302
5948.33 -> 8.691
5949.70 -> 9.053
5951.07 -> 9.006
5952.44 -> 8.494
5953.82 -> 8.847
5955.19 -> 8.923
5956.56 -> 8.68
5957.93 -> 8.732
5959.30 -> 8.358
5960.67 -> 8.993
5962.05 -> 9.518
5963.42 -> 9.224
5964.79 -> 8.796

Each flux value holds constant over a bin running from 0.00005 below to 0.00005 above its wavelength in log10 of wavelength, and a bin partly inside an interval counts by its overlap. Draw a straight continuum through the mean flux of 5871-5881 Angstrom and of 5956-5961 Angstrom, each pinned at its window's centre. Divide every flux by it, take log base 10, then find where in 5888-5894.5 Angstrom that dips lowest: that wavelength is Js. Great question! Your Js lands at 5889.73 Angstrom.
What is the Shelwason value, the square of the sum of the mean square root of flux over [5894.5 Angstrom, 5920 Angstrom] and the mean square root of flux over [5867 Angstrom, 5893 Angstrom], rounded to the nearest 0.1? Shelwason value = 33.6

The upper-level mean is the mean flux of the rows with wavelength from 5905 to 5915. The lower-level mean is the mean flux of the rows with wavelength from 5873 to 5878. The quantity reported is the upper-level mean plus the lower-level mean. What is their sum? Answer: 18.7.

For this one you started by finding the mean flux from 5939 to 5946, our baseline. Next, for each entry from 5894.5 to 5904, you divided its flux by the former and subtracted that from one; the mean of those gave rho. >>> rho 0.17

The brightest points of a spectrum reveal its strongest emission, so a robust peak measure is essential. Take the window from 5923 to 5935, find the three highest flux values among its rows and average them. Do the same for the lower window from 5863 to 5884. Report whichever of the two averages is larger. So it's 9.67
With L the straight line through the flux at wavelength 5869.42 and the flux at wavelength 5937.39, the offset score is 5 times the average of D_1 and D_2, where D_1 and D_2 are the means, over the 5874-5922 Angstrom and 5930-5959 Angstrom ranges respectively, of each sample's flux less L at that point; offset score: -2.7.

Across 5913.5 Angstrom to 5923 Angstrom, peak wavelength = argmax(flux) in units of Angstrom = 5919.64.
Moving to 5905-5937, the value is 5908.75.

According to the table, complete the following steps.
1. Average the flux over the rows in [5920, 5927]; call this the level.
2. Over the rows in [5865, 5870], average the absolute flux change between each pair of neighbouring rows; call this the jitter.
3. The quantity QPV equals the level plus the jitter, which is 9.3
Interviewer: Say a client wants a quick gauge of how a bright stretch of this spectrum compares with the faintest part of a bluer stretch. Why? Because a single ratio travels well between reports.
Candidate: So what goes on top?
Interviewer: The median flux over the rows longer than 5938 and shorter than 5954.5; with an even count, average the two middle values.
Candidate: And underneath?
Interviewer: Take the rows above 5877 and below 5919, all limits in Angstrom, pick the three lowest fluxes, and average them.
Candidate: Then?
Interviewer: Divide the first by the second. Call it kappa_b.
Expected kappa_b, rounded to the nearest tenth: 1.8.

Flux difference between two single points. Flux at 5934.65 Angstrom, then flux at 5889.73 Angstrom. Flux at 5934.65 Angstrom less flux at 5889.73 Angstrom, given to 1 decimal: 4.9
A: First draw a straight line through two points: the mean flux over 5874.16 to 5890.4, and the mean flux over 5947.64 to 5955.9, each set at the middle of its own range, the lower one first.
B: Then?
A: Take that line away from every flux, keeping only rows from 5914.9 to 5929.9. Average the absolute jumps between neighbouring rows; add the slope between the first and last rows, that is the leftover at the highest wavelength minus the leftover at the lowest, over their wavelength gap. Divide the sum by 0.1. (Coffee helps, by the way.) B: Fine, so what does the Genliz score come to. 4.8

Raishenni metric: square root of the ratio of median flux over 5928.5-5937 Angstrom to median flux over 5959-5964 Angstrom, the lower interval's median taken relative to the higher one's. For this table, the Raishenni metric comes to 0.98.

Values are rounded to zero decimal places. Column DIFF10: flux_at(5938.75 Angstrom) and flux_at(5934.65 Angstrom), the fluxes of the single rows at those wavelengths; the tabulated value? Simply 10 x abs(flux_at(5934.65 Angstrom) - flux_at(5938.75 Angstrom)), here 11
